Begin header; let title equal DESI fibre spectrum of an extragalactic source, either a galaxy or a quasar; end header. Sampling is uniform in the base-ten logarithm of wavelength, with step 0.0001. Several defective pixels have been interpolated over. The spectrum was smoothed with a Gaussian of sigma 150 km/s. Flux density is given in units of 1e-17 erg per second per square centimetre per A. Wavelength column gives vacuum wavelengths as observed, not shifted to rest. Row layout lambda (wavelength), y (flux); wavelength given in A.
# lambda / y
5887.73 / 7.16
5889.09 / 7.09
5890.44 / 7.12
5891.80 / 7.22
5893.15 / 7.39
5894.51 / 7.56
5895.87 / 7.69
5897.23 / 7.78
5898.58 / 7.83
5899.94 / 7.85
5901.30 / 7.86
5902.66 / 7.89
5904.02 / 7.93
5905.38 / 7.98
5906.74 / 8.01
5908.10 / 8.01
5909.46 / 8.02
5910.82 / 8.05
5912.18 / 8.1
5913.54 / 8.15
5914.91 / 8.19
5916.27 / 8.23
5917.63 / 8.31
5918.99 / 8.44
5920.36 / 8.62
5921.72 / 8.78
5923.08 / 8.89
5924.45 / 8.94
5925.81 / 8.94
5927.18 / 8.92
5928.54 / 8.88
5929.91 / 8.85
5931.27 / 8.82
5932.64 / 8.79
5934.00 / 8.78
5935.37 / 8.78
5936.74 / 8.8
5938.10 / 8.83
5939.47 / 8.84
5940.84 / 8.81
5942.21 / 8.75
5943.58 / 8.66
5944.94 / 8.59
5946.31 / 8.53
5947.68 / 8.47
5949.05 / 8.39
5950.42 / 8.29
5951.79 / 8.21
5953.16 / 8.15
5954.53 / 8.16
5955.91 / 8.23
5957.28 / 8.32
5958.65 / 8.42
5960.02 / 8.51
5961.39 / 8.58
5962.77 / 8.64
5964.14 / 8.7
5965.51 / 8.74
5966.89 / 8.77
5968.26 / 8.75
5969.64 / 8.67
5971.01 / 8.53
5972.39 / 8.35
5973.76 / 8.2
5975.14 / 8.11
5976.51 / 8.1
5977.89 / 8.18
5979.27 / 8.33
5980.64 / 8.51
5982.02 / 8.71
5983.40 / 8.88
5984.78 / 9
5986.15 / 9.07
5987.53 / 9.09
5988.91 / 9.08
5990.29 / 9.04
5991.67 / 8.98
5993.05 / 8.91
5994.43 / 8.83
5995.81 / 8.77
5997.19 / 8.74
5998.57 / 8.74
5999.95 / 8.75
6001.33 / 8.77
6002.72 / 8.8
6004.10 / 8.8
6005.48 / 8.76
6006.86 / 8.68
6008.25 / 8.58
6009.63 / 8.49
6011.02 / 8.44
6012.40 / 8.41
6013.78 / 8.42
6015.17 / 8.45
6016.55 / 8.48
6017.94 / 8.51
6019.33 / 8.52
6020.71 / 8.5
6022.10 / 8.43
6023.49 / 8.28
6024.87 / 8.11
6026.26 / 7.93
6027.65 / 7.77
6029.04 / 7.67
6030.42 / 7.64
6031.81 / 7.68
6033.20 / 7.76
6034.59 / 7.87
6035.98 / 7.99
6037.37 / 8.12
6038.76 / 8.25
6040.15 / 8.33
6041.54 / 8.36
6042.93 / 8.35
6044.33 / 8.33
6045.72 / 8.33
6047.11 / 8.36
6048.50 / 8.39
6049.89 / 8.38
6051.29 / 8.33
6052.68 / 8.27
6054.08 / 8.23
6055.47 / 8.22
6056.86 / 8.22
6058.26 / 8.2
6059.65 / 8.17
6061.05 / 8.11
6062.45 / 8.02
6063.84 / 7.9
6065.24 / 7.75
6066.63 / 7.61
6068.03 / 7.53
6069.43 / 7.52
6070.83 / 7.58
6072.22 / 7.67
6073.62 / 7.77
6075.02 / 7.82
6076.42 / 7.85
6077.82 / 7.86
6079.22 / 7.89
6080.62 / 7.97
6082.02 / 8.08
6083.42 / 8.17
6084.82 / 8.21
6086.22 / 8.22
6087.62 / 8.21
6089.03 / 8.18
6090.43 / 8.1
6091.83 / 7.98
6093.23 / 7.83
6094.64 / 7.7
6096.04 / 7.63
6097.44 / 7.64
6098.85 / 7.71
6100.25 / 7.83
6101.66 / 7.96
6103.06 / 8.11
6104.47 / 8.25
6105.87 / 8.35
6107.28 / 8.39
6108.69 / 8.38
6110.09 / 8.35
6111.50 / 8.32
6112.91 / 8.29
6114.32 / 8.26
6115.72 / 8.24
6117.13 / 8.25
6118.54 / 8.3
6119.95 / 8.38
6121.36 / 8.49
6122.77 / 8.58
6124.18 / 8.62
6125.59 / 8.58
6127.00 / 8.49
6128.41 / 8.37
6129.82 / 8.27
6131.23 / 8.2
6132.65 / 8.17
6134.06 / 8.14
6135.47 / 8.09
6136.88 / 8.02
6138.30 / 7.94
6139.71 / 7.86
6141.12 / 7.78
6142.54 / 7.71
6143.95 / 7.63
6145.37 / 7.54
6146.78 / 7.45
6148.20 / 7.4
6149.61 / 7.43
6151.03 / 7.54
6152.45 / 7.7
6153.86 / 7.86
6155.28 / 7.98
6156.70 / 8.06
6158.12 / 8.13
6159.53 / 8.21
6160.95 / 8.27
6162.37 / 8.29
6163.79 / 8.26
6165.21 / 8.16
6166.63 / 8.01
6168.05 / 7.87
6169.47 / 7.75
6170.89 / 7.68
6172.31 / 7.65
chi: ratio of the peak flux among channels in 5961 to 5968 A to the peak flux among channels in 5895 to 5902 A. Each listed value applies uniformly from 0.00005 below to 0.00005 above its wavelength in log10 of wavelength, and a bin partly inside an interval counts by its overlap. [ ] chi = 1.12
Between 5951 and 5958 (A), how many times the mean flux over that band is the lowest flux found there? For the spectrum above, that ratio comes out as 0.992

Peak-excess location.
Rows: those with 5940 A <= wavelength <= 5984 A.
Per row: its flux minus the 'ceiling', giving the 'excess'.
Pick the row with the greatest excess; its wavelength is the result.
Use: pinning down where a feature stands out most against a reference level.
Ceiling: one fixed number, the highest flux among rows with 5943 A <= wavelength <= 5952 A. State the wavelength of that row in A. 5983.40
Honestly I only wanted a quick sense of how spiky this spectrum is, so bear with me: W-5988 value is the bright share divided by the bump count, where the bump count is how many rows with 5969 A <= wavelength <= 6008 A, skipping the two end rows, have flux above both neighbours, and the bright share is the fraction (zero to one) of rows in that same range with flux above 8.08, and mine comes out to 1.00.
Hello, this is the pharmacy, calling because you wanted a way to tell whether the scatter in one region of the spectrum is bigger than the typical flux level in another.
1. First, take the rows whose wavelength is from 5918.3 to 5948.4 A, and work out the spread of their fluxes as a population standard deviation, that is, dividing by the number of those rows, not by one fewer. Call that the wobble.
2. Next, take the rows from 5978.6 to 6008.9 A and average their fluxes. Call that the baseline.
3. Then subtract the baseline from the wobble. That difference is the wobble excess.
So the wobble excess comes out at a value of -8.7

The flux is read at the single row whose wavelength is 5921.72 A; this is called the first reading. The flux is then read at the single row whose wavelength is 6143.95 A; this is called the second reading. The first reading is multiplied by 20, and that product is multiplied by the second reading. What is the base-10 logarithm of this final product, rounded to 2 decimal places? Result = 3.13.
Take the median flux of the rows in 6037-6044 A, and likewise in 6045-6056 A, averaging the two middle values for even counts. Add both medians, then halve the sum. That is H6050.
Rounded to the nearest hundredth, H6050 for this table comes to 8.33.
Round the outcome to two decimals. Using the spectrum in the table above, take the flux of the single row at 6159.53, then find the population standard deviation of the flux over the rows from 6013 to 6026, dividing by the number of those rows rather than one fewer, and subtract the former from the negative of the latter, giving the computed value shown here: -8.34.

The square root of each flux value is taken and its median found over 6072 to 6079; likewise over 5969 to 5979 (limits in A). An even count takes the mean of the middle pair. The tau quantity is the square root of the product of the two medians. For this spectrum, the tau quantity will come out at 2.83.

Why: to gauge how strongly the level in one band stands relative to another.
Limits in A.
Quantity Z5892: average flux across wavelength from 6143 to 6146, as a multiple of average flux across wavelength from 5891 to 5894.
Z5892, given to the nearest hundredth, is 1.04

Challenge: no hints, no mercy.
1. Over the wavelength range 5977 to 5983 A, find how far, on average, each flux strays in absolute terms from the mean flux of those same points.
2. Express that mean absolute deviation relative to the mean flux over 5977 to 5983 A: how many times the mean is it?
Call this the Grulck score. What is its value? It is 0.021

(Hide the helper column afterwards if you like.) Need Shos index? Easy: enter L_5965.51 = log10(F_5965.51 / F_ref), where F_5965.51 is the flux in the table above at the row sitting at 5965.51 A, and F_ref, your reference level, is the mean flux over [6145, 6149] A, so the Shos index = 0.07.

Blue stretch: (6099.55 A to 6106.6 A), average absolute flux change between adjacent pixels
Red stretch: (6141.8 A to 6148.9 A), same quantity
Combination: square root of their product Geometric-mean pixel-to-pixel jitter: 0.10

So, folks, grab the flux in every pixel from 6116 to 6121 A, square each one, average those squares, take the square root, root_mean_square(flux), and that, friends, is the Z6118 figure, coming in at 8.31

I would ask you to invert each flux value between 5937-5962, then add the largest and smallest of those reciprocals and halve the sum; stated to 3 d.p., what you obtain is 0.118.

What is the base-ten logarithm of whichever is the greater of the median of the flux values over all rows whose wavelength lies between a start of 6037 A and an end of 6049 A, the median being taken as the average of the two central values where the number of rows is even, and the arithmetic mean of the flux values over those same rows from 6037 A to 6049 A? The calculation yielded 0.921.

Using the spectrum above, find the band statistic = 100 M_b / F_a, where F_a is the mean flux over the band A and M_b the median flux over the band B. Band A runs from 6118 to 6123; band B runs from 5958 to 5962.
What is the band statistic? 101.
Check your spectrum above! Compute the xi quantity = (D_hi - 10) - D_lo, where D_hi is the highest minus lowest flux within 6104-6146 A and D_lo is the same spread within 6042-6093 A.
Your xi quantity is -9.79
